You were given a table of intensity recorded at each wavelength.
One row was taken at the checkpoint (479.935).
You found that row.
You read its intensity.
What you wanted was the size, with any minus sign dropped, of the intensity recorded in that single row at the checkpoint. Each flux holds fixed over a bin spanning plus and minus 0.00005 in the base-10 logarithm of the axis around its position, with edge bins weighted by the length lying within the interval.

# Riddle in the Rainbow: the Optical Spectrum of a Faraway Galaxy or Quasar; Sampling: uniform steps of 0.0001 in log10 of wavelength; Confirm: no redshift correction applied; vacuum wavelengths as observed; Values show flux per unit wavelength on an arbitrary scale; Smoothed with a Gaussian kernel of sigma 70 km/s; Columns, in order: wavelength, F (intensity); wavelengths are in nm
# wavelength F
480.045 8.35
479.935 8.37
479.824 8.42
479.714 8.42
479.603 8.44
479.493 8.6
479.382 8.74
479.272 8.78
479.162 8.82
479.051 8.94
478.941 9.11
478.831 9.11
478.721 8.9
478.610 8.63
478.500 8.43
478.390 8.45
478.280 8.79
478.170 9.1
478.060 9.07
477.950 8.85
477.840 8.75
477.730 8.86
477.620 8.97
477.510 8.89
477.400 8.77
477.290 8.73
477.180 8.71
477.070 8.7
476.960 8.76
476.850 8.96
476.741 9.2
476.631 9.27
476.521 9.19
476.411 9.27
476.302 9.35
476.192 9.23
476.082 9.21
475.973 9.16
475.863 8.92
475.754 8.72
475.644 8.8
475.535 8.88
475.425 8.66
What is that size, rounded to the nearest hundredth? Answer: 8.37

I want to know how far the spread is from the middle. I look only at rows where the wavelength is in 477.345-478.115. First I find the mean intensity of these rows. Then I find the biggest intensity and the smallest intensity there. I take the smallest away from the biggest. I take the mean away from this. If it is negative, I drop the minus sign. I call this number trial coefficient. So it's 8.6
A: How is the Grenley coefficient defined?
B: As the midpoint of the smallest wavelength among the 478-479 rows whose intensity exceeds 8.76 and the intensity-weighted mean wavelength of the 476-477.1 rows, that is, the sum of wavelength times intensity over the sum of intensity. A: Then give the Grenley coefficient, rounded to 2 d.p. 477.32 nm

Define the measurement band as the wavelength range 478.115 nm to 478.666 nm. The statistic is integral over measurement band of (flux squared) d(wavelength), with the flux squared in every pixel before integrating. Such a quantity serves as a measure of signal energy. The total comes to 41.5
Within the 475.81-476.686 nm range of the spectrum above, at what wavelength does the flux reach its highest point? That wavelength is 476.302 nm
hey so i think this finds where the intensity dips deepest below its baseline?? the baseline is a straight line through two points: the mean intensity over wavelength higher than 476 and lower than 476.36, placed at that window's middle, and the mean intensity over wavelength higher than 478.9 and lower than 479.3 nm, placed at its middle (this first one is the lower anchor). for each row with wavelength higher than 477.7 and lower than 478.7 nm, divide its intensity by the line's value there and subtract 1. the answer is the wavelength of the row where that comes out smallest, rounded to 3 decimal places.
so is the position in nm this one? 478.500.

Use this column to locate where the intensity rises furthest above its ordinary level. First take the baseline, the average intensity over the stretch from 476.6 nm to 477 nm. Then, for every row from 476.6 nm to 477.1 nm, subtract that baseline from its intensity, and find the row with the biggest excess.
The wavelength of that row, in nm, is 476.631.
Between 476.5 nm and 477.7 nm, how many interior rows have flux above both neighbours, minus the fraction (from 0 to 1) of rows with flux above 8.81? 0.45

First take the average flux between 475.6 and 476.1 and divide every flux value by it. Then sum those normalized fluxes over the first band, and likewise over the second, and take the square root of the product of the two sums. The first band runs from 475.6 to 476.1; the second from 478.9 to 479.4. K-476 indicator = 4.98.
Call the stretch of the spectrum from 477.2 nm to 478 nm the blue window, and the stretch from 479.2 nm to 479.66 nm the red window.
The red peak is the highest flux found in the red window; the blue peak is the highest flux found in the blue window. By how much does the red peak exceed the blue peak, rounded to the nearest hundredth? -0.19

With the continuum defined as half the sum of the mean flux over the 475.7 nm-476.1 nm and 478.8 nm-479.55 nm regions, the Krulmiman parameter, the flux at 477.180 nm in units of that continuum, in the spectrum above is 0.975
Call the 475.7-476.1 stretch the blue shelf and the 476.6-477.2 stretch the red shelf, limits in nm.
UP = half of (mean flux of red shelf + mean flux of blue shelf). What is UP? 8.97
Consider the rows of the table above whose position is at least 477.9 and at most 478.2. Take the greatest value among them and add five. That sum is 14.1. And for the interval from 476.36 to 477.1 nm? 14.3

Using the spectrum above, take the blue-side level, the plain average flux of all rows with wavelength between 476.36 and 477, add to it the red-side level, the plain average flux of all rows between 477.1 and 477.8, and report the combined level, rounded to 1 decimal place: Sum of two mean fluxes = 17.9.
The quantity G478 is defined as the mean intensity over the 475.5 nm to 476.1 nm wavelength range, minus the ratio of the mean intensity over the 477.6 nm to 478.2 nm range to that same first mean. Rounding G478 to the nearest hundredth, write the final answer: 7.95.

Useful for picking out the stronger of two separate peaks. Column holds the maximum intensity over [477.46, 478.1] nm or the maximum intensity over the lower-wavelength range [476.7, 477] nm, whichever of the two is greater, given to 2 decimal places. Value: 9.20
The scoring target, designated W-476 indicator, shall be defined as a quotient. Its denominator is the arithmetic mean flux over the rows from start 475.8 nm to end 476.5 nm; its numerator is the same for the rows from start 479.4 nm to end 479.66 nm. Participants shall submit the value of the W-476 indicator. 0.93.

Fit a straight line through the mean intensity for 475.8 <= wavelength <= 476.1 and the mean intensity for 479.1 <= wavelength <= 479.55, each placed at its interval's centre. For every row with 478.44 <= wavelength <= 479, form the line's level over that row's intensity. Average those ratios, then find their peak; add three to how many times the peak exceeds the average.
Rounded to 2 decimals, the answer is 4.05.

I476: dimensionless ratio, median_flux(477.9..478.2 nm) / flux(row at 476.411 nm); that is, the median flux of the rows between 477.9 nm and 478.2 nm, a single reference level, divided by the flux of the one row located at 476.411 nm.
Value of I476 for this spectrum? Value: 0.98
